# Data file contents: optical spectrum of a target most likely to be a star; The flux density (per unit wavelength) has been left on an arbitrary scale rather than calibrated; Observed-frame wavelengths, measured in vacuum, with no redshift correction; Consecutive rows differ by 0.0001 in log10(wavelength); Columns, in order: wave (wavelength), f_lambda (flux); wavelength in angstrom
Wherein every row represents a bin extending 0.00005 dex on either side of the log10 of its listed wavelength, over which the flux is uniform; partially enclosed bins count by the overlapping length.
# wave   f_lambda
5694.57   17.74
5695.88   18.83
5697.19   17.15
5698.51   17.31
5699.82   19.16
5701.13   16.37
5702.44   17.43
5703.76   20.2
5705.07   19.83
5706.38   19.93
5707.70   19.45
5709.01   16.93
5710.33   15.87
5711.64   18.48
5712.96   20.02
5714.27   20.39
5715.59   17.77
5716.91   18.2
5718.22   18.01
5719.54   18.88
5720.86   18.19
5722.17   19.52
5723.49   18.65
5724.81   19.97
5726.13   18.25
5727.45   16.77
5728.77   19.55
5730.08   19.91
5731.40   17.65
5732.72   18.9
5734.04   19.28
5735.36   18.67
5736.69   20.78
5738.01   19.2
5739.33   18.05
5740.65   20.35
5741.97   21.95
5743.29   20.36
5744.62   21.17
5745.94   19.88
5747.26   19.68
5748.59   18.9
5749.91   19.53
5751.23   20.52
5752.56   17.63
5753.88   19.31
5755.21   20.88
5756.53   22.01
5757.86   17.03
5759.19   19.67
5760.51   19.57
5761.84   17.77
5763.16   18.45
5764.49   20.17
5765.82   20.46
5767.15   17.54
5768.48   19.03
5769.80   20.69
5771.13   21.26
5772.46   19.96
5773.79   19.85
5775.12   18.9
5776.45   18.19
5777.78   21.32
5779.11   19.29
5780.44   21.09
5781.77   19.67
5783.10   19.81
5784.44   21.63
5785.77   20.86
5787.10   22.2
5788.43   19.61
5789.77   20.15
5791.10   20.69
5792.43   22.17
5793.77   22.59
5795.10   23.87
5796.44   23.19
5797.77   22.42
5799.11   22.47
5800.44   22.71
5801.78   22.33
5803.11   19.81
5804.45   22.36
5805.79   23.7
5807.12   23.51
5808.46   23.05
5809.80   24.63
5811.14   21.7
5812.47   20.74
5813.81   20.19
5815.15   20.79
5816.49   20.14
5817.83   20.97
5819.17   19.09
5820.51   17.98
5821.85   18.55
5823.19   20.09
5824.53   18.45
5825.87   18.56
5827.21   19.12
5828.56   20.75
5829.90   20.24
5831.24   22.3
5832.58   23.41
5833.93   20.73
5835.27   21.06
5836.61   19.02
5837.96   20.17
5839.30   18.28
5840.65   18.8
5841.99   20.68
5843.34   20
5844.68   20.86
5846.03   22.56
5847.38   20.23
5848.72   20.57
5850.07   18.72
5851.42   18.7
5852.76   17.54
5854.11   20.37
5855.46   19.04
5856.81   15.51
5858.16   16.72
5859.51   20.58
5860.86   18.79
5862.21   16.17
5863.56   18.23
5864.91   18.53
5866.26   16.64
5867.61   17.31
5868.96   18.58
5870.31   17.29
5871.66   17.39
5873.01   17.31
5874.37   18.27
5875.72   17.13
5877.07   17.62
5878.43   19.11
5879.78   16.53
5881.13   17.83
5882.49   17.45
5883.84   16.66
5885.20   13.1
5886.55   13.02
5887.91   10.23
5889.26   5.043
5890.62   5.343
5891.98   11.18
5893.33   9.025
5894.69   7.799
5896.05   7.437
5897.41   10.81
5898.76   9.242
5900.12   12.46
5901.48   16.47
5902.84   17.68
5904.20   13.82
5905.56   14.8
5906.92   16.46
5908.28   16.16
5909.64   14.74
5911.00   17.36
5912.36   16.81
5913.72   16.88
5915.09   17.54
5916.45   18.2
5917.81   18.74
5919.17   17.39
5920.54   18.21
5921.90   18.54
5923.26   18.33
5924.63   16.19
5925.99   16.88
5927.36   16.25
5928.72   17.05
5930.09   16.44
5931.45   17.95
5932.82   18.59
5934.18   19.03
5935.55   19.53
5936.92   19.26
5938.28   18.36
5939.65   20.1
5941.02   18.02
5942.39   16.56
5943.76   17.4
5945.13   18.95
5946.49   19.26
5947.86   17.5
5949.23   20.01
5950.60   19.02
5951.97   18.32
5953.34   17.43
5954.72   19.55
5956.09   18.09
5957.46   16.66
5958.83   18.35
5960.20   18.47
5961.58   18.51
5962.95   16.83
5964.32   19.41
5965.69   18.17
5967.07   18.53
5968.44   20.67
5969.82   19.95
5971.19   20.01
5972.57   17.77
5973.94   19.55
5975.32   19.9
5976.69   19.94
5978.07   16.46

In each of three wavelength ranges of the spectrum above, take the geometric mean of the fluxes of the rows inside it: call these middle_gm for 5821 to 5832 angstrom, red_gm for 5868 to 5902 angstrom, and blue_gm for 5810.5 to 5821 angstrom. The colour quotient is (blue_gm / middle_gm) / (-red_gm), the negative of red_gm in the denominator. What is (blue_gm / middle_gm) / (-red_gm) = -0.080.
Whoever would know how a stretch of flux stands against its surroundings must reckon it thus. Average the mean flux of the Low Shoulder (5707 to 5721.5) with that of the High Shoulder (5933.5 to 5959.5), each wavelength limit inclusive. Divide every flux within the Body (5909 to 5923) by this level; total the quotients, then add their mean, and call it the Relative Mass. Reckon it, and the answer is 10.4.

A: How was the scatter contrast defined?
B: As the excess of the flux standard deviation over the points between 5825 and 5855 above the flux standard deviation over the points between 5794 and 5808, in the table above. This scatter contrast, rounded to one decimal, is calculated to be 0.3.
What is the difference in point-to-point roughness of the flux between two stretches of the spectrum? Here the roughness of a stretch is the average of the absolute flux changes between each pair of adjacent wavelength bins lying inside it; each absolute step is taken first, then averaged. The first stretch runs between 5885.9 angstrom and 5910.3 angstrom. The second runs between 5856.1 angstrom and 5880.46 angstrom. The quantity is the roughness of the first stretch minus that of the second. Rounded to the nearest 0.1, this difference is 0.9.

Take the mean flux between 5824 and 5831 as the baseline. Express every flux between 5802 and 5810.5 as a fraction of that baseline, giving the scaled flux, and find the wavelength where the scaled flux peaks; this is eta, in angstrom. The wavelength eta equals 5809.80 angstrom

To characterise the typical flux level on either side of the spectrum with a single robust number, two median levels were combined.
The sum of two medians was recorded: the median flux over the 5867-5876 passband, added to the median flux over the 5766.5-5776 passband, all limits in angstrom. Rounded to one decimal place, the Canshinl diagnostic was 37.2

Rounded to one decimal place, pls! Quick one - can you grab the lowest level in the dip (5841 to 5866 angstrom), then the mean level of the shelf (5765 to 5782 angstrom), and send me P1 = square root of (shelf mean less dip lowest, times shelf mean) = 9.2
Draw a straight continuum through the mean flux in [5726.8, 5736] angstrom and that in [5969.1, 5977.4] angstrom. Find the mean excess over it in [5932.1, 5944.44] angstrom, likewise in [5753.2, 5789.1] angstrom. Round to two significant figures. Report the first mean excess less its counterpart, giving -1.9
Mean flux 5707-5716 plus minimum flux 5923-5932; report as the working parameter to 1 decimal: 34.6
